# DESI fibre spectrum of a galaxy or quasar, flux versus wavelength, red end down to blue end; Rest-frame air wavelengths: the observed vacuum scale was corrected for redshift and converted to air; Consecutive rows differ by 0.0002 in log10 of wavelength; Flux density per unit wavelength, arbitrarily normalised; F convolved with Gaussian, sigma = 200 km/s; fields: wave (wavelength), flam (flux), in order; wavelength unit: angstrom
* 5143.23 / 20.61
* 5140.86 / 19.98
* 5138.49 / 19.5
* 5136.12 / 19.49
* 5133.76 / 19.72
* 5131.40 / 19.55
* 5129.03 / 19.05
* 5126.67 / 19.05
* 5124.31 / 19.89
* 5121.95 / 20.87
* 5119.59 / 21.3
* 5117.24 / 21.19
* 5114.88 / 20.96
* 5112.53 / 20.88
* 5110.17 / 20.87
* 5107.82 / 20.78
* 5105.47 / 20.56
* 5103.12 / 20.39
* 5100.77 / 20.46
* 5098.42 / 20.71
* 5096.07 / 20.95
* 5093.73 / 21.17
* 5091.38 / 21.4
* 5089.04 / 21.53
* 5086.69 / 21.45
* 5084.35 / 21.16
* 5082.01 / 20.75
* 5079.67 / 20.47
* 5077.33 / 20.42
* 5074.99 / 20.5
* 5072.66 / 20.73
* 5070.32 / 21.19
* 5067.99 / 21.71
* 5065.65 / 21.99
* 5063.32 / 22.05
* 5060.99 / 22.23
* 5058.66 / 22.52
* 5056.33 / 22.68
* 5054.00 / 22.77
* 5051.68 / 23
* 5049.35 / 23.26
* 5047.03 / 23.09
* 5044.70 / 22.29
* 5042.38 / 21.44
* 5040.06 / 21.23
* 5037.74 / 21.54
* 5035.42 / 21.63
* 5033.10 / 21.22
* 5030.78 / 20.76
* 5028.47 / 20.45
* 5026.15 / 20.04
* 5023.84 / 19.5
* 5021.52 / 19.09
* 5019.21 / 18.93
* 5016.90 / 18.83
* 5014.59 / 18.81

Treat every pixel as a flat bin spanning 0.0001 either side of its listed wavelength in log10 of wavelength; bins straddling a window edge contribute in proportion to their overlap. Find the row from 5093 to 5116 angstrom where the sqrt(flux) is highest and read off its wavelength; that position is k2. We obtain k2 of 5093.73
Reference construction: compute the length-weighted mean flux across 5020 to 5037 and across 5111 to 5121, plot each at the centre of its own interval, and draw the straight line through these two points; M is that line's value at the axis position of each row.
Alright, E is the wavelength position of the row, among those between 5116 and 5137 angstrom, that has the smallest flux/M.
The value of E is 5129.03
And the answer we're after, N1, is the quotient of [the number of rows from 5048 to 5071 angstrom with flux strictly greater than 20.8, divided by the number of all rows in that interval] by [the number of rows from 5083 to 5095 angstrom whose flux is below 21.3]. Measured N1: 0.5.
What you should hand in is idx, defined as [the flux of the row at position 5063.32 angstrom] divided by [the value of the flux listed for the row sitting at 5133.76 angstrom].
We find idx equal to 1.12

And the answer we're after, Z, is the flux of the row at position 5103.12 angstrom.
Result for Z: 20.39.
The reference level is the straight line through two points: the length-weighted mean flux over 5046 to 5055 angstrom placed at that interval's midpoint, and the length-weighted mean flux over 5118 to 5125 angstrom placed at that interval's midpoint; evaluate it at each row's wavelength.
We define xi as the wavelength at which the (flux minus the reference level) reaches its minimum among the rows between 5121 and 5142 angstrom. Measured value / 5126.67 angstrom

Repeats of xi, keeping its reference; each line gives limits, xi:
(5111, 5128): 5126.67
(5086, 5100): 5098.42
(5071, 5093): 5077.33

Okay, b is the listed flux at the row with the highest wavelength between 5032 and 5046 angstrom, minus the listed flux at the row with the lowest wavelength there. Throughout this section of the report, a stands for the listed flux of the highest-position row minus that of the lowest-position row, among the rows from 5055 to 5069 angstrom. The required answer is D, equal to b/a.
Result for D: -1.10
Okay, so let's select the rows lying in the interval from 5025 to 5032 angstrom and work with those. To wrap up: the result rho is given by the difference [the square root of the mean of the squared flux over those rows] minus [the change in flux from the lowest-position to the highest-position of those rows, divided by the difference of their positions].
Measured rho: 20.3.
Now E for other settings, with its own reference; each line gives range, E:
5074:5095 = 5077.33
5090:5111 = 5103.12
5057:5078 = 5077.33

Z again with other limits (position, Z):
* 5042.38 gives 21.44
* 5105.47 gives 20.56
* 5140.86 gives 19.98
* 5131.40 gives 19.55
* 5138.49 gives 19.5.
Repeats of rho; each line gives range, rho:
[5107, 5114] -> 20.8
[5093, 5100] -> 21.0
